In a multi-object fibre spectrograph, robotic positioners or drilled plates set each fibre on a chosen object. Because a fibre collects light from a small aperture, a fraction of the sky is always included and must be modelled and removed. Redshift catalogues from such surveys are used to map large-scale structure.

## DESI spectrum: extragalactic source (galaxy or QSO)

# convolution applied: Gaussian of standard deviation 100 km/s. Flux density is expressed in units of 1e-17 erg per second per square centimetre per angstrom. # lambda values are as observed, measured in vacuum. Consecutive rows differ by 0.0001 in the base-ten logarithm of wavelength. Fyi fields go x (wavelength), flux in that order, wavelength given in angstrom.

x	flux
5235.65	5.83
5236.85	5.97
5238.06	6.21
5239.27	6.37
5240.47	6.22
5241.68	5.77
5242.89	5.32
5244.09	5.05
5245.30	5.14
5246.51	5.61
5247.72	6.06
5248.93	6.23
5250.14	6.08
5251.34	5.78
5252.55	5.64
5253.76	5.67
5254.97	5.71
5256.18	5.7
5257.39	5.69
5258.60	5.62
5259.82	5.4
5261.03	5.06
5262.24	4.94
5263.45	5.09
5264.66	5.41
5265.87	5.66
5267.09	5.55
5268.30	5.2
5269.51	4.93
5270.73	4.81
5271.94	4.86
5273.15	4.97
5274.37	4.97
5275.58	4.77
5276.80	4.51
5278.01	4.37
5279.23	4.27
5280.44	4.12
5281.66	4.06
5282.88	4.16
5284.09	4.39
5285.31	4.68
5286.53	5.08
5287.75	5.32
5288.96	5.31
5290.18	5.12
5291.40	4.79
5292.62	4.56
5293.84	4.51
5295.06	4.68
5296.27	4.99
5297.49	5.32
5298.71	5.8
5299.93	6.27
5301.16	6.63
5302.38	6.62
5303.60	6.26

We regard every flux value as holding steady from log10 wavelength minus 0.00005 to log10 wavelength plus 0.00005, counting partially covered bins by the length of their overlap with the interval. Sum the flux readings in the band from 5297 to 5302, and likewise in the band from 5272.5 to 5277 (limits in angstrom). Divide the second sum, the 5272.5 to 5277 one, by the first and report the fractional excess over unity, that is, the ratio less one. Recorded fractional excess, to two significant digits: -0.20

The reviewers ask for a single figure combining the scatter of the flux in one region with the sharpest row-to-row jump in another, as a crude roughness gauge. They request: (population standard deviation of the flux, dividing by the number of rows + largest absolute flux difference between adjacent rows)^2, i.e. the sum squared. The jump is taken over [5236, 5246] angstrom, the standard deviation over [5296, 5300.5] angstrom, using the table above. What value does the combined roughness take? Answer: 0.87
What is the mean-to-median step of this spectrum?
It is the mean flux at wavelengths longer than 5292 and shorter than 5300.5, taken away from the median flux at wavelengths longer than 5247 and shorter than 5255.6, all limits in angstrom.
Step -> 0.62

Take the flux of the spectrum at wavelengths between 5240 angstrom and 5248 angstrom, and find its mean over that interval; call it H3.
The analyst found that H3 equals 5.6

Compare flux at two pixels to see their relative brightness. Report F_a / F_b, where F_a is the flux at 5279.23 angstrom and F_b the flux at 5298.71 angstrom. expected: 0.74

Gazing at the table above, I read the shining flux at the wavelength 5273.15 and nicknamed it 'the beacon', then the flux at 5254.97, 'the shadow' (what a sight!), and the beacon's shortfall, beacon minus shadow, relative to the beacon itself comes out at -0.15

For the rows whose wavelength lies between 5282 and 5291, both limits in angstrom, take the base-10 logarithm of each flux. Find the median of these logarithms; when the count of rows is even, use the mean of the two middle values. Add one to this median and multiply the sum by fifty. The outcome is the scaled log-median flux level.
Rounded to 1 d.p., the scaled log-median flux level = 85.3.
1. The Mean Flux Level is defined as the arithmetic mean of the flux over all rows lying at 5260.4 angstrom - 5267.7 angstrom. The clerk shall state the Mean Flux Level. 5.3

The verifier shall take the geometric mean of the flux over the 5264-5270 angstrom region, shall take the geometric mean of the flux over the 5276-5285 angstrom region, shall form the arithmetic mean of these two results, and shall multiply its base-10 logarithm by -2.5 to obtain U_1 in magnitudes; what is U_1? -1.70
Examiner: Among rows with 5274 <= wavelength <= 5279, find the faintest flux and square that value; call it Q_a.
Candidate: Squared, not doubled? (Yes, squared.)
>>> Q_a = 19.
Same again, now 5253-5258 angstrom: 32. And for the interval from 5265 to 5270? 24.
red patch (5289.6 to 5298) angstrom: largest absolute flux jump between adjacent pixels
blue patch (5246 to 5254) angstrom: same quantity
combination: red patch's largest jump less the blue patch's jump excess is -0.12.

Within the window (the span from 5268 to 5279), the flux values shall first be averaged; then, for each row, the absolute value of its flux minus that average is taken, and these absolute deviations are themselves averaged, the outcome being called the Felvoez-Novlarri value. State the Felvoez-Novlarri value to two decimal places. 0.18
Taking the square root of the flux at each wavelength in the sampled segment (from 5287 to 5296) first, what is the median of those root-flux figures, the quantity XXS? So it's 2.19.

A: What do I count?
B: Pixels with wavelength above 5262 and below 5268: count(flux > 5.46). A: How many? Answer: 2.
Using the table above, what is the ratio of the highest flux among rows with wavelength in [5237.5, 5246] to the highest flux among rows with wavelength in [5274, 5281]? 1.28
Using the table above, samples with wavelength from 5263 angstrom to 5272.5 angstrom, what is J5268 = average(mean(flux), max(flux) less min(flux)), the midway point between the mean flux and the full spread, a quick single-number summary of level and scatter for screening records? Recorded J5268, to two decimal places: 3.02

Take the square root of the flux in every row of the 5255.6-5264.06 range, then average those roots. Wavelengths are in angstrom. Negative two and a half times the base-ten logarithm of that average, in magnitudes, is -0.91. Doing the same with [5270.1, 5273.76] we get -0.86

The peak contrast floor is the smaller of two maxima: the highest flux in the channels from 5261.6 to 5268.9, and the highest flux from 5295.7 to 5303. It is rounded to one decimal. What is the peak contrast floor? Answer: 5.7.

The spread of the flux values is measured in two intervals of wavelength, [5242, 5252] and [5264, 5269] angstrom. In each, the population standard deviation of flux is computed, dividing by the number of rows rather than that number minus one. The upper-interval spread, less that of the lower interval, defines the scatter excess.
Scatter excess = -0.25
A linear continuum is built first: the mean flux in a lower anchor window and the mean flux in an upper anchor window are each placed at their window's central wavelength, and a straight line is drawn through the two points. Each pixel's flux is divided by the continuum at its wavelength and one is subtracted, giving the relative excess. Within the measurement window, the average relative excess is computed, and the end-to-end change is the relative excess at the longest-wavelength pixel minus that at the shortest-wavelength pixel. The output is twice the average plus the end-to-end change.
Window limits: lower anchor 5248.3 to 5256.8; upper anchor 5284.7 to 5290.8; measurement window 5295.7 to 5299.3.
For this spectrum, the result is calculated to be 0.37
